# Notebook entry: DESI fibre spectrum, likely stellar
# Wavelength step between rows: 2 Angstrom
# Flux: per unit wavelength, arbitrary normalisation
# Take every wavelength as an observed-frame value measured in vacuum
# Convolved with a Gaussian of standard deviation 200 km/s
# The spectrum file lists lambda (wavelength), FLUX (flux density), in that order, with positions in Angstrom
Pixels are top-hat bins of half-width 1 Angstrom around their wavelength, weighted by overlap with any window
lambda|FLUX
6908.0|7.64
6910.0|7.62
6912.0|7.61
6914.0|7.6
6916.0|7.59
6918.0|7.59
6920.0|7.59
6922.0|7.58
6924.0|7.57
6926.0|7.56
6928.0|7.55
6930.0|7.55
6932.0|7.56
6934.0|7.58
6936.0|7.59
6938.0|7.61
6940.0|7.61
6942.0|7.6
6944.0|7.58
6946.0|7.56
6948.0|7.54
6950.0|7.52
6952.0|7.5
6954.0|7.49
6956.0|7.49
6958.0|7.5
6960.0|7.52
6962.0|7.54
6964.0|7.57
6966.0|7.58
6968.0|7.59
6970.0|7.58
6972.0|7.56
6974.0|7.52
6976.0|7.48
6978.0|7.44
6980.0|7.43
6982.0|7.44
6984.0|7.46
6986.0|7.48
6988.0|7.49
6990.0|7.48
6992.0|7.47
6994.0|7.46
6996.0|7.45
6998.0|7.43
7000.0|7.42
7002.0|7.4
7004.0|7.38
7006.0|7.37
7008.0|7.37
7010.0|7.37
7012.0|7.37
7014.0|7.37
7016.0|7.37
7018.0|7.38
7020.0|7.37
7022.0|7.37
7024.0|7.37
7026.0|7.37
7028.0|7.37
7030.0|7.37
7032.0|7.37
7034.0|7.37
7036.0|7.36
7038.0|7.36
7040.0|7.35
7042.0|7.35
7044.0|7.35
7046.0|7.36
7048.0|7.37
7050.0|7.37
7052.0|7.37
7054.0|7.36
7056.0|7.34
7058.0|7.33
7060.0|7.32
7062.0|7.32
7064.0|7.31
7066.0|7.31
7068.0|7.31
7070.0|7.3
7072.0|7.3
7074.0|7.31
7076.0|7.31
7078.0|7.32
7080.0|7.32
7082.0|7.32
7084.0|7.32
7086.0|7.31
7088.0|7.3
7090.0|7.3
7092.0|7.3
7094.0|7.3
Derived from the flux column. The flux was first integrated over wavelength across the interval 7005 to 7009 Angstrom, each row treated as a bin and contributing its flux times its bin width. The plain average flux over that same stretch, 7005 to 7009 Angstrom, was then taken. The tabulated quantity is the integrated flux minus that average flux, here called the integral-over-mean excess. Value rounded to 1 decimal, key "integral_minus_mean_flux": 22.1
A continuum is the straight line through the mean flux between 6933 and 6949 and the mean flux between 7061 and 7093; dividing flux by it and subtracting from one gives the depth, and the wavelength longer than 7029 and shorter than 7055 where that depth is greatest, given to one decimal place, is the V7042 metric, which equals 7030.0 Angstrom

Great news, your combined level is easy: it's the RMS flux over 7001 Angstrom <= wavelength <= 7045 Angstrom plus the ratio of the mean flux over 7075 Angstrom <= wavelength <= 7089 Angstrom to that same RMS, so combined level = 8.36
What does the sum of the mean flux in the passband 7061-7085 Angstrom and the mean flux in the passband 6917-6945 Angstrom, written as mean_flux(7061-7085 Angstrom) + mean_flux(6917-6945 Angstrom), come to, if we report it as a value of 14.9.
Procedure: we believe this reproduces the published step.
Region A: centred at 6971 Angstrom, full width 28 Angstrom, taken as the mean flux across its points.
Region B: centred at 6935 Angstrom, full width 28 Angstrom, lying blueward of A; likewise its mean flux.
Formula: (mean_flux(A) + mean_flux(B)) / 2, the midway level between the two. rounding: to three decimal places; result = 7.545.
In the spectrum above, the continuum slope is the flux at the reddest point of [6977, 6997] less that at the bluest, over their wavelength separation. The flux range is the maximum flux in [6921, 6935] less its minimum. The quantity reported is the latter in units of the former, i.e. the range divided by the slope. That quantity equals 54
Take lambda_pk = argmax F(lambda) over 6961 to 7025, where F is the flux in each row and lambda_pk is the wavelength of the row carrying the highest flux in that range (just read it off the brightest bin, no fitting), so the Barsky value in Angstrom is 6968.0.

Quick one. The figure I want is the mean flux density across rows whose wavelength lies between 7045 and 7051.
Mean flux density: 7.37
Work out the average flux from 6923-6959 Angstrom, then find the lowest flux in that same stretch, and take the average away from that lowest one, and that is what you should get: -0.06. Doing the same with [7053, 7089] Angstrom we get -0.02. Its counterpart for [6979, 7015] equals -0.05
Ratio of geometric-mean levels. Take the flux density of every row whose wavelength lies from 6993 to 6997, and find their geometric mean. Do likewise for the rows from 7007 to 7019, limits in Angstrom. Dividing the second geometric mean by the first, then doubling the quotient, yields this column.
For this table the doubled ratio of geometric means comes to 1.98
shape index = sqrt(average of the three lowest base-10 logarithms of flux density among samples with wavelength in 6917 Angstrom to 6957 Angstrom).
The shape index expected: 0.935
